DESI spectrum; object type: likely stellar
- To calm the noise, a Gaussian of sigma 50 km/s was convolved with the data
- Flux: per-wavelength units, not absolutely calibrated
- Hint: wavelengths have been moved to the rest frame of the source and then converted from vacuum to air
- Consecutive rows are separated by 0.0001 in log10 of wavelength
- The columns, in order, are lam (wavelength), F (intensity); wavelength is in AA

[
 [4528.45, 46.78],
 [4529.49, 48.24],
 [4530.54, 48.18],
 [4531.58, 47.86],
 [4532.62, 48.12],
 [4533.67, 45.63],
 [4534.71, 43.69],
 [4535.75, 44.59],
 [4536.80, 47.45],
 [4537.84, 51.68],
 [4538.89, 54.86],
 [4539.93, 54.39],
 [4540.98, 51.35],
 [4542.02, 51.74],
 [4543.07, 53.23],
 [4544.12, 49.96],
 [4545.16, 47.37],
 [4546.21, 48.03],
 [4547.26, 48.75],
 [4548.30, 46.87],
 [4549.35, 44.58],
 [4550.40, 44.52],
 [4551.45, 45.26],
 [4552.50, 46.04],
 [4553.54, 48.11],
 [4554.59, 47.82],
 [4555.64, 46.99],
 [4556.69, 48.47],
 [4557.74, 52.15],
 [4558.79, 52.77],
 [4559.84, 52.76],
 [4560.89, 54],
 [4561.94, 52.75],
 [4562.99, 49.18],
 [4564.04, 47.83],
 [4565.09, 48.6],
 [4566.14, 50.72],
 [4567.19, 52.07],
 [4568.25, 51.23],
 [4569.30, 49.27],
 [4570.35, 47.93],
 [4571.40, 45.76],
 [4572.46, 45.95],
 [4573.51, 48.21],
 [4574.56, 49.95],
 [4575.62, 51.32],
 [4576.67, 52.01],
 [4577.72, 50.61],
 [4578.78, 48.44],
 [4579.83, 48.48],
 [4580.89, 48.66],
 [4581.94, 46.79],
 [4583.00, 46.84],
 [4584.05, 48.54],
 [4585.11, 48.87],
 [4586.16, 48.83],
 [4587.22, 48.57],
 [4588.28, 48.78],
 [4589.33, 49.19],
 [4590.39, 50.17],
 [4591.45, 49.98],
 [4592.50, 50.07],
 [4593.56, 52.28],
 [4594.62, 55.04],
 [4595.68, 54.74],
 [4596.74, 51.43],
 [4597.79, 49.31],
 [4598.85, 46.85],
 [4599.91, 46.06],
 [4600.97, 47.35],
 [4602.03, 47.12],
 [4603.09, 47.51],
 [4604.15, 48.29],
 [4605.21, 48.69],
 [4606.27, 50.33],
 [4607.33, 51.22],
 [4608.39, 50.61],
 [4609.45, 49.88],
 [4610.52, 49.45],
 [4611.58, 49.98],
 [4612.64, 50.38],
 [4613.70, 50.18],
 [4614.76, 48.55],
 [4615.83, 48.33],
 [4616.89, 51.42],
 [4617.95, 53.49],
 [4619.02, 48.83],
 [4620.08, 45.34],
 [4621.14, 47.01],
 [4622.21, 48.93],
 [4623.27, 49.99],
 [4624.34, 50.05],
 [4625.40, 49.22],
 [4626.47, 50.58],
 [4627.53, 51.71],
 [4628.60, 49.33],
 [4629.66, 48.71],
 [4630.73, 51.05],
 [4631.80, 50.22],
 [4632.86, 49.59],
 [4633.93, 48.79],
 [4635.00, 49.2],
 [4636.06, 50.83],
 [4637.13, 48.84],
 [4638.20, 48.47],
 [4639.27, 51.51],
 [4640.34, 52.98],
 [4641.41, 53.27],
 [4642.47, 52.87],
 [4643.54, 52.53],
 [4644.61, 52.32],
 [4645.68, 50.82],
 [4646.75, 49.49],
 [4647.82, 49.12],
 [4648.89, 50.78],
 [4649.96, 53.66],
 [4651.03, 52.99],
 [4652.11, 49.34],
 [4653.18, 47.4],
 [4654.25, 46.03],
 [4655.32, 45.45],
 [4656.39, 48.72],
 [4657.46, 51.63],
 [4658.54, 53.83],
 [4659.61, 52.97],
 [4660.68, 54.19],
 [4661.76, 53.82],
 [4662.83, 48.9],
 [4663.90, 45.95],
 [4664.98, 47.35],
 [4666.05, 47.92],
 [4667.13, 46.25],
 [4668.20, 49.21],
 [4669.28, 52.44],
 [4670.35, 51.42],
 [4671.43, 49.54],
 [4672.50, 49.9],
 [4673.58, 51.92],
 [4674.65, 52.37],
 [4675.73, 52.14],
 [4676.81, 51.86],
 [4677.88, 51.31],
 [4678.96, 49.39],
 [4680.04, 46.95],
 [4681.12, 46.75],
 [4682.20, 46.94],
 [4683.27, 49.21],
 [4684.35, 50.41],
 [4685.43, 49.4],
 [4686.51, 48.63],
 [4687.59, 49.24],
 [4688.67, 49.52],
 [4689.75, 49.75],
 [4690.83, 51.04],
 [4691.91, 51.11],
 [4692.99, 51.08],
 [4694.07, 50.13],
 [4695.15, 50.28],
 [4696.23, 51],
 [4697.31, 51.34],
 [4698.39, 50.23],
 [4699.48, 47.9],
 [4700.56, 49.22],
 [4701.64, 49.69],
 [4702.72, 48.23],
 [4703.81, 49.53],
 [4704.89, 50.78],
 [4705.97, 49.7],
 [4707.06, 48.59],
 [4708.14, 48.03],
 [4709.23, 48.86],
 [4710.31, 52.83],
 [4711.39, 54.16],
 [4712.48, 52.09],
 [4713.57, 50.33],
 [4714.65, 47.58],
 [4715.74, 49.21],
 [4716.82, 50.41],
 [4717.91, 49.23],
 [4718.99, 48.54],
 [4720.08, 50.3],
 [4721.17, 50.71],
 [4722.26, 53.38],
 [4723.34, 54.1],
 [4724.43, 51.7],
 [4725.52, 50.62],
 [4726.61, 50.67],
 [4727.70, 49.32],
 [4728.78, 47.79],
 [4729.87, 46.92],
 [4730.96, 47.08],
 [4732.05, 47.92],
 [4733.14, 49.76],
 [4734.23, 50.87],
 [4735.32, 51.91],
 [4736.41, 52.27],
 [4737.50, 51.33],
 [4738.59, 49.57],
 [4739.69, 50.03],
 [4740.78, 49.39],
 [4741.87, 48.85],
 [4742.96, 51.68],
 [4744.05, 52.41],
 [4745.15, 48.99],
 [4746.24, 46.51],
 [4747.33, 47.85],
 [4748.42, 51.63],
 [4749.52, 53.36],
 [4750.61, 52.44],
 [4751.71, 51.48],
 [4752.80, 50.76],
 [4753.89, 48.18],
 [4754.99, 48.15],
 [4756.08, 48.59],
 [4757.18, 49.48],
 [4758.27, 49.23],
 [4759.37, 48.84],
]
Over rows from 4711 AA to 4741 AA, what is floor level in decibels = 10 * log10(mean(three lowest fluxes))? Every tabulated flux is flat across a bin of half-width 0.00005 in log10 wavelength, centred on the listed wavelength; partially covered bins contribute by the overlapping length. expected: 16.7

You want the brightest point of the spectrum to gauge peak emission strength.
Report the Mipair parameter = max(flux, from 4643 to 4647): 52.53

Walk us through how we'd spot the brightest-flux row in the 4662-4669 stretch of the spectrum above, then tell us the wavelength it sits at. 4668.20 AA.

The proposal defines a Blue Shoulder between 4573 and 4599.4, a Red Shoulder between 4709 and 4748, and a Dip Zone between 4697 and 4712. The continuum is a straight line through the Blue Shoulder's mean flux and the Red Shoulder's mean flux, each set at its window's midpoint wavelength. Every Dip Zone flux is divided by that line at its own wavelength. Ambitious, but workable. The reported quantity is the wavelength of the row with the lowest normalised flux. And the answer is 4699.48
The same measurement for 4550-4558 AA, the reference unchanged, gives 4550.40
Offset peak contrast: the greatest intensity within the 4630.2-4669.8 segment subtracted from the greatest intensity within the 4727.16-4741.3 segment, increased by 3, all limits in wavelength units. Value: 1.1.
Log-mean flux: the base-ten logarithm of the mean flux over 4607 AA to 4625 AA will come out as 1.70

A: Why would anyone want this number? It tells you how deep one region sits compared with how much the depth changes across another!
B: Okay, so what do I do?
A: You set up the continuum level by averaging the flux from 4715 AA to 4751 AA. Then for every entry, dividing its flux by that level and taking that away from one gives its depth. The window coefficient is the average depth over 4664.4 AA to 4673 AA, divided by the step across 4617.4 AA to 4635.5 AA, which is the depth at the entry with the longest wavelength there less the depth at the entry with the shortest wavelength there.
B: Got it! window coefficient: 0.22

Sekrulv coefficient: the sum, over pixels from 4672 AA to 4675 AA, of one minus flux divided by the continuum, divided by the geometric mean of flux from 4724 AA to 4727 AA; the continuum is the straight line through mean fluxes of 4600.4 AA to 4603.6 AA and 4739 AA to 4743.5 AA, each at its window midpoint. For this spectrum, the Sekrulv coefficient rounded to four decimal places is -0.0033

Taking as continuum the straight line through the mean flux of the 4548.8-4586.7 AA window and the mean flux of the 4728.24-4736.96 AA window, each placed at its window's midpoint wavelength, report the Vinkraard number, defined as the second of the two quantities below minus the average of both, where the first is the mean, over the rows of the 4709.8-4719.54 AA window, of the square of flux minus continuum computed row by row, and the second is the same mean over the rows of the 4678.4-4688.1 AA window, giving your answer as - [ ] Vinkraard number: -1.8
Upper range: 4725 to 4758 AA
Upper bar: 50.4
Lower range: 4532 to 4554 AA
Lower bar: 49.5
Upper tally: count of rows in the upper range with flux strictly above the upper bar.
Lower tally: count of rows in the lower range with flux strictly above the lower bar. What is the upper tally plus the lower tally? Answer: 20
